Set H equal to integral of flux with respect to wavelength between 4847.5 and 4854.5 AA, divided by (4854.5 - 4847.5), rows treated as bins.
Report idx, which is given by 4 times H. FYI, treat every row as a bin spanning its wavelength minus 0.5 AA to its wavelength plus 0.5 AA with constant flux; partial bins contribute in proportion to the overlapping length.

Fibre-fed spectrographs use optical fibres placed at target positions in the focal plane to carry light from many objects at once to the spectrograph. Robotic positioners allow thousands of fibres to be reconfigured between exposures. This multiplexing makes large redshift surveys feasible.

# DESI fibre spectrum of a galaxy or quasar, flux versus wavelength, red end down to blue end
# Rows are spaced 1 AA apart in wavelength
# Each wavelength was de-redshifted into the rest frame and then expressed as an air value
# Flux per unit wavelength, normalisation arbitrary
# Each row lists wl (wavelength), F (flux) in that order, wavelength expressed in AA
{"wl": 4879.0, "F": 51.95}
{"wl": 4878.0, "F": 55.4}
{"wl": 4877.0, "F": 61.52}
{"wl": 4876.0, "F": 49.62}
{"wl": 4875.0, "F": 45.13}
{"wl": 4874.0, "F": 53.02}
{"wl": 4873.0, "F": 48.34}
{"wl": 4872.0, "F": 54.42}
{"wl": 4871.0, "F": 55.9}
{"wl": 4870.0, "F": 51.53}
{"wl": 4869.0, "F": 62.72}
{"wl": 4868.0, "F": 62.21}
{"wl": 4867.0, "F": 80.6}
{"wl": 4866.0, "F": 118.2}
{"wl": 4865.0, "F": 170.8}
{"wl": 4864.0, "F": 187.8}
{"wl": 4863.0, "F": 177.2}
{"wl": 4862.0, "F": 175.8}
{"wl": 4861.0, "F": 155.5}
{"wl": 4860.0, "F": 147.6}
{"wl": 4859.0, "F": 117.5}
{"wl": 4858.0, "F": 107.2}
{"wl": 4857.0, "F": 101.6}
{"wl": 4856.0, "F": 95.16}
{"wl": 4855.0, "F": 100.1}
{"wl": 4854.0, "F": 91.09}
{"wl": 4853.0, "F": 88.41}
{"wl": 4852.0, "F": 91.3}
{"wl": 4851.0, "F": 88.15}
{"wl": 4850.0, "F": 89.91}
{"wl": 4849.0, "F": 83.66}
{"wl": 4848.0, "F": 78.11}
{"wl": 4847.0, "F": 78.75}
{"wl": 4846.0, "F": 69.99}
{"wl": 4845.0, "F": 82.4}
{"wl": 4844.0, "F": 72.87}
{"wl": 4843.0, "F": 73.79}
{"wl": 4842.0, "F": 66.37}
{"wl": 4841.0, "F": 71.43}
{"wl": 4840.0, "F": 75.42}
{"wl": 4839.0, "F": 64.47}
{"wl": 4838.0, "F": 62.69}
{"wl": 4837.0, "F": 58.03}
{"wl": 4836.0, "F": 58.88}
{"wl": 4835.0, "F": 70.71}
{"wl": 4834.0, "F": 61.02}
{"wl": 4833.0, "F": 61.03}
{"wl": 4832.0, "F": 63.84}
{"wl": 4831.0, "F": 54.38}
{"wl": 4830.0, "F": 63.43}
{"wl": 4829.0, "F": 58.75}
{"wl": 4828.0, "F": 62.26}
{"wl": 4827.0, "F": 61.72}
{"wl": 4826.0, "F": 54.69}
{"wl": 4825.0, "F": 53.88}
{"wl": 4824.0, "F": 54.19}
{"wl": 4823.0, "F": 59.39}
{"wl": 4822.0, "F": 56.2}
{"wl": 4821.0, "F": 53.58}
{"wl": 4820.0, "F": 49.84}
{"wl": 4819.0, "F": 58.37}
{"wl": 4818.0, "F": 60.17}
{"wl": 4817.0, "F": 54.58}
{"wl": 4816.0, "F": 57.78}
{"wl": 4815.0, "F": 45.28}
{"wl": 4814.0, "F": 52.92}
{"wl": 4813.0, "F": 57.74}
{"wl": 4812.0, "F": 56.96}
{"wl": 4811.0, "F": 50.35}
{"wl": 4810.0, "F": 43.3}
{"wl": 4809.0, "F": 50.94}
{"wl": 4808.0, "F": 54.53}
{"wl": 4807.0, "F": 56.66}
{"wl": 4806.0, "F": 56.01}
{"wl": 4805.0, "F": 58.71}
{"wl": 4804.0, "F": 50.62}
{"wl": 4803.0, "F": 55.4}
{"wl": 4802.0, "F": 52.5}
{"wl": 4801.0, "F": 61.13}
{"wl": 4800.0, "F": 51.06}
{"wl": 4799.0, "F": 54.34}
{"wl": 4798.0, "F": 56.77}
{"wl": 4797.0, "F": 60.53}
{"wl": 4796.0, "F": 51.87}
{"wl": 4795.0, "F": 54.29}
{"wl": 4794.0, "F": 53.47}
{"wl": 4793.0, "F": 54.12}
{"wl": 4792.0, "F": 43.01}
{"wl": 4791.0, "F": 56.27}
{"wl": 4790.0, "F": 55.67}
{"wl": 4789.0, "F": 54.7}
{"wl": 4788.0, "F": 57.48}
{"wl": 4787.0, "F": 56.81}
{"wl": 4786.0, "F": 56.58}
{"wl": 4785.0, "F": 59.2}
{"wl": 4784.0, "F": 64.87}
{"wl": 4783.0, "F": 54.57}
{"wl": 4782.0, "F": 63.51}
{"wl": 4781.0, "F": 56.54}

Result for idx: 349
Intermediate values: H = 87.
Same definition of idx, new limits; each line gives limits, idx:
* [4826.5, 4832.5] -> 243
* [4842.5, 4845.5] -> 305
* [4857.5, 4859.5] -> 449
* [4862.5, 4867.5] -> 588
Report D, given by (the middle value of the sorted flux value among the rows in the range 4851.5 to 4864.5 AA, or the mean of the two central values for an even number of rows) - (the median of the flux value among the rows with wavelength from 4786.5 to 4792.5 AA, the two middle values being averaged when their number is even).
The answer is 51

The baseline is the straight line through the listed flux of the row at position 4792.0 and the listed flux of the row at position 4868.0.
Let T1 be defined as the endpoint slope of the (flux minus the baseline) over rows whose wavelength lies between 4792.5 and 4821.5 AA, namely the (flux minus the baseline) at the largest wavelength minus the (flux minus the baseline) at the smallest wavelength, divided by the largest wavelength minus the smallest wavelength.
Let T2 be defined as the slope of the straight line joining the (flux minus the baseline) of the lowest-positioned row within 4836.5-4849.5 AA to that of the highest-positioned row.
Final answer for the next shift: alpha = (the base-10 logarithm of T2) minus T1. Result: 0.5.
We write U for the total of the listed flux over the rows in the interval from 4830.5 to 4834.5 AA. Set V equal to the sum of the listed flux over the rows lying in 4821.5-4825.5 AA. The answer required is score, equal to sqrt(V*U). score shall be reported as 232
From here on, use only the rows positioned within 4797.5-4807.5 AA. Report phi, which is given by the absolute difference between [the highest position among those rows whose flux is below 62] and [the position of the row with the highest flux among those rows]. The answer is 6 AA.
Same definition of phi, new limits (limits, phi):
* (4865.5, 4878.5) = 12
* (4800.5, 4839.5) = 2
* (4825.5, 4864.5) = 27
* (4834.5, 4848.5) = 8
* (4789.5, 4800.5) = 3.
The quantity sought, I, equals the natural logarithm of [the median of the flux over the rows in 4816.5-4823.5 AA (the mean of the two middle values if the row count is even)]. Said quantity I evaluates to 4.03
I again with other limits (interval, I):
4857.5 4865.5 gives 5.09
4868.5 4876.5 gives 3.96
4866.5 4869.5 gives 4.14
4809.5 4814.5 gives 3.97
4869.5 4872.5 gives 4.00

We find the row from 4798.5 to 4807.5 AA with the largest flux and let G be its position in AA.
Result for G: 4801.0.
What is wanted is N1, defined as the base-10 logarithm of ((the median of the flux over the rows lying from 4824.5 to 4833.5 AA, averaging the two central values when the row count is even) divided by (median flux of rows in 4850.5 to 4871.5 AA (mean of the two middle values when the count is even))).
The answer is -0.21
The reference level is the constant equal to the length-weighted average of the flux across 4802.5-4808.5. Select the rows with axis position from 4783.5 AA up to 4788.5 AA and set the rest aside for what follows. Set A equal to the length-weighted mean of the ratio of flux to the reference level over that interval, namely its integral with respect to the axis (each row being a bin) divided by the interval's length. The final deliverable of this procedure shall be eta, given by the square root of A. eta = 1.03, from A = 1.1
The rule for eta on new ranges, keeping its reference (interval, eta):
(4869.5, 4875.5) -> 0.96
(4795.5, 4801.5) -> 1.01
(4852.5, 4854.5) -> 1.27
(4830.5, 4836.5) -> 1.06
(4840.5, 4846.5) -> 1.15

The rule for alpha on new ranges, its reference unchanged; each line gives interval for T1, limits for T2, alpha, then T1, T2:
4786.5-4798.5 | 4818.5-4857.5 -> 0.2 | -0.26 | 0.9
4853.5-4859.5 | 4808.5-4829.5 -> -5.9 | 5.03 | 0.1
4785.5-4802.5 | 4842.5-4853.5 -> 0.6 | -0.51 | 1.2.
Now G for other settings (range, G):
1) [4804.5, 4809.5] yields 4805.0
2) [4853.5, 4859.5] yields 4859.0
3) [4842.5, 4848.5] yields 4845.0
